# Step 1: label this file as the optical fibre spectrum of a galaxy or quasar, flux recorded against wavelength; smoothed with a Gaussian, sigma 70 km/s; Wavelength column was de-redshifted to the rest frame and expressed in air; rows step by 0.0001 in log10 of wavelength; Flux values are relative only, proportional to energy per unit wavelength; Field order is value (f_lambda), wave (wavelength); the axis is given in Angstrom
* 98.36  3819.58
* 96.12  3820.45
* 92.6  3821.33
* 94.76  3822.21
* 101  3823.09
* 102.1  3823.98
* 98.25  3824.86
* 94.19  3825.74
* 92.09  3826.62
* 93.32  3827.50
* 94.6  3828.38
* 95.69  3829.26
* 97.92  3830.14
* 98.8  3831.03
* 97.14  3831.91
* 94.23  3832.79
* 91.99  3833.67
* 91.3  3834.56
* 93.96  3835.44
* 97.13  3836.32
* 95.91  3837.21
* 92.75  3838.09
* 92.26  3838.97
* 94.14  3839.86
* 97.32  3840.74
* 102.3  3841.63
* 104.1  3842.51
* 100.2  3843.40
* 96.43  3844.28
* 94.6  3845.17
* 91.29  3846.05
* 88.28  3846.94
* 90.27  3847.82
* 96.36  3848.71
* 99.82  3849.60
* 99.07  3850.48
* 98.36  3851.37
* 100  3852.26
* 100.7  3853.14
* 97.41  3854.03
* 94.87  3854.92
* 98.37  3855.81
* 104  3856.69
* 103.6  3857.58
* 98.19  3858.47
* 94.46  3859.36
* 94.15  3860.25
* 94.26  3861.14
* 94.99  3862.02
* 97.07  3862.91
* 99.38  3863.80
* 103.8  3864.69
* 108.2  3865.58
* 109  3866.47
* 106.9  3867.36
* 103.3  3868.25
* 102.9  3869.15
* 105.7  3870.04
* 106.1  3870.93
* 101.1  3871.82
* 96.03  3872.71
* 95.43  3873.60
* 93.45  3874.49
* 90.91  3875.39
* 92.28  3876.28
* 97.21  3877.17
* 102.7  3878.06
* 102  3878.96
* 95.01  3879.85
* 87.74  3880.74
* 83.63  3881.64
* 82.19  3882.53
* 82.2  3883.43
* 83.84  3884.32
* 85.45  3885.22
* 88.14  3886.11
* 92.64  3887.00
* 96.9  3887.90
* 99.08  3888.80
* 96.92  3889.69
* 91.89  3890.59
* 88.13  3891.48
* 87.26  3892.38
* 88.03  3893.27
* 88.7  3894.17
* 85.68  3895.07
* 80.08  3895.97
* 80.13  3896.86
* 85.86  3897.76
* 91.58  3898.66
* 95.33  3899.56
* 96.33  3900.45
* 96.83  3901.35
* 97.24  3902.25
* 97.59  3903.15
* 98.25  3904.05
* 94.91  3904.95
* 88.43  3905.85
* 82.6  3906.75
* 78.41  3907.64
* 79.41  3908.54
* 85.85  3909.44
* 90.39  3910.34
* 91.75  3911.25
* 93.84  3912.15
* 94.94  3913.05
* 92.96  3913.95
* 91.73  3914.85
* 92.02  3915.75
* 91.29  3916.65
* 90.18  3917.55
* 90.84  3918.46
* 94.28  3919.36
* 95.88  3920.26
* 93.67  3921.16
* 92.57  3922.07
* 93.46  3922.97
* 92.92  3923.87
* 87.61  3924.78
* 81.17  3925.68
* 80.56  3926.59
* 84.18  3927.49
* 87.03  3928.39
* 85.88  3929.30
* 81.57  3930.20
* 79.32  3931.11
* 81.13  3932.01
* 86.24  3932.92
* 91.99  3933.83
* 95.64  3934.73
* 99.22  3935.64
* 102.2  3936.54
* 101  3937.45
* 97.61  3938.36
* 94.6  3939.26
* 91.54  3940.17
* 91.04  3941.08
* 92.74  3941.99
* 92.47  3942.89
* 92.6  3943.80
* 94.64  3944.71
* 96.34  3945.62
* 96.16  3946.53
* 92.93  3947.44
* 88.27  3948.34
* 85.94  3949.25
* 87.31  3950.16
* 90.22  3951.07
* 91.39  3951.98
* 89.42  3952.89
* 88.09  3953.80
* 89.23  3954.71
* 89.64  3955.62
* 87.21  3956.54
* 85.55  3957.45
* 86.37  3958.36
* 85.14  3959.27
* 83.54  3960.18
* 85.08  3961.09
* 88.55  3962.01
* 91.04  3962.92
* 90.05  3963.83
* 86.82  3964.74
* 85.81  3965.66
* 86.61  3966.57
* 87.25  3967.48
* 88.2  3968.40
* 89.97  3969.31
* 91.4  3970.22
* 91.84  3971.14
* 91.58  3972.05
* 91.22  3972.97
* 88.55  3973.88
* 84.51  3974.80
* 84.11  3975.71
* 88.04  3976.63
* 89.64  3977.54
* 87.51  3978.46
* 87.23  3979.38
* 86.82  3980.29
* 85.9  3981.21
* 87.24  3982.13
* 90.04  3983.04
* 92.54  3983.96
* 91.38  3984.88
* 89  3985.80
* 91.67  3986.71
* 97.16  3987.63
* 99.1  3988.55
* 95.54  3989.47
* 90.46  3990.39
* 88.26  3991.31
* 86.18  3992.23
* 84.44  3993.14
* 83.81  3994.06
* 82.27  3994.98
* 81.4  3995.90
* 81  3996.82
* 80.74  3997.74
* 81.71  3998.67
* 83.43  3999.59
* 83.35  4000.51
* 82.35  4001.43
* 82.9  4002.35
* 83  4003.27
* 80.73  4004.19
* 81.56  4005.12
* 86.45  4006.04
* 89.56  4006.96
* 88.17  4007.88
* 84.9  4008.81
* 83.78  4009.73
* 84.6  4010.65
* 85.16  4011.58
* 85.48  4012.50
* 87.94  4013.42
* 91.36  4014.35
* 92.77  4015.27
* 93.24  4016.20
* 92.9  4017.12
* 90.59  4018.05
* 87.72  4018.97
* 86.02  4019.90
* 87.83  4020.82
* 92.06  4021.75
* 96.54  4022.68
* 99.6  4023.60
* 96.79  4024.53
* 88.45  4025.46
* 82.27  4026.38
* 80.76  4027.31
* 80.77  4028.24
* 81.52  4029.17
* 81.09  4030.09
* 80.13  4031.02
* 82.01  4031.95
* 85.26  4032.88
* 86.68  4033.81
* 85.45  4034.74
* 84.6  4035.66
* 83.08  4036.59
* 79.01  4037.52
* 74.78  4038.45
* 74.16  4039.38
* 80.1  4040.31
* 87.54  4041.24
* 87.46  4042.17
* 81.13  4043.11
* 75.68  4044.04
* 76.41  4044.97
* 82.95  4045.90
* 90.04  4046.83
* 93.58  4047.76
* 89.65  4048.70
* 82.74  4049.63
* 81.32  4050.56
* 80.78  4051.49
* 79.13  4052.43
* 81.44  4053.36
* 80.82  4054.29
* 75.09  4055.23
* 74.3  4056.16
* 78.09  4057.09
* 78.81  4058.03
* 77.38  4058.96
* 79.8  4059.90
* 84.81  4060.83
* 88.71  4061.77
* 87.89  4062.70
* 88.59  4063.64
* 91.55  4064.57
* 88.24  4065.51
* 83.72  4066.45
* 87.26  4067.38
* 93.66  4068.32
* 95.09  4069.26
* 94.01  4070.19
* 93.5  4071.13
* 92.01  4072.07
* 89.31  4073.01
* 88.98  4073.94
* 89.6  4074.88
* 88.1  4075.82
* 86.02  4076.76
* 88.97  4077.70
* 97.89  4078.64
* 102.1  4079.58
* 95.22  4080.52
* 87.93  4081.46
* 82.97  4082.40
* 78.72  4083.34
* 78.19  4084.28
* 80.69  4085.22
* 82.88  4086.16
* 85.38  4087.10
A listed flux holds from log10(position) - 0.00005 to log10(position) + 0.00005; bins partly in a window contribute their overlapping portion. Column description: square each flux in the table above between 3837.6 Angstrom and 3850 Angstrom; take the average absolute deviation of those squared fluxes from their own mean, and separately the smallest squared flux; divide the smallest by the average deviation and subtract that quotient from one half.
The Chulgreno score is -10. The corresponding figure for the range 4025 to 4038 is -16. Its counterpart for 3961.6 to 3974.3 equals -22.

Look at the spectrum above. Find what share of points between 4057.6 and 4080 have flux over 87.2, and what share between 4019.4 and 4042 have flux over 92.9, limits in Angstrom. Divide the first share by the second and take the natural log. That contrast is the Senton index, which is 1.8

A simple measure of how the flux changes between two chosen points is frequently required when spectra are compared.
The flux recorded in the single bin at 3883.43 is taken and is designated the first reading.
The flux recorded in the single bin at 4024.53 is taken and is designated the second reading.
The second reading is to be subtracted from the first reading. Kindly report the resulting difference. -15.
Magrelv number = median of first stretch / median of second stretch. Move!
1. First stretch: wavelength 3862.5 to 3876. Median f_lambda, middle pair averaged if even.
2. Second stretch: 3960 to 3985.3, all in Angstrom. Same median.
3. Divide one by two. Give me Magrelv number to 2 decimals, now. 1.17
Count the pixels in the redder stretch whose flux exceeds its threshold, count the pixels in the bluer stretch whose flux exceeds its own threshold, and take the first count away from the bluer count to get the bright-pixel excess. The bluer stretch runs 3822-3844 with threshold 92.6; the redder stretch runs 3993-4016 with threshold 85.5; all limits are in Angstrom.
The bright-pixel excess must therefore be 15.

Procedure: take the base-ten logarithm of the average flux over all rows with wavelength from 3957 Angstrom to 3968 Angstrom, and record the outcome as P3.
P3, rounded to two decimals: 1.94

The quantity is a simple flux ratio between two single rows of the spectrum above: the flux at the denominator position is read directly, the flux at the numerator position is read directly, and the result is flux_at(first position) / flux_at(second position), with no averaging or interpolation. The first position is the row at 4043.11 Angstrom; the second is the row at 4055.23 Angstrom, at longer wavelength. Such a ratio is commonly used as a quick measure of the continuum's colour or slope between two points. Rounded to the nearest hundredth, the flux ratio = 1.08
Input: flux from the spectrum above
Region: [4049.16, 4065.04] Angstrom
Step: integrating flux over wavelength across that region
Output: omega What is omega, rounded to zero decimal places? 1300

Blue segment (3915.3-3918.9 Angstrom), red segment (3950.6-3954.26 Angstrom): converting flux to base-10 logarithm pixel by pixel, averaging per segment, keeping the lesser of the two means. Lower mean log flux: 1.95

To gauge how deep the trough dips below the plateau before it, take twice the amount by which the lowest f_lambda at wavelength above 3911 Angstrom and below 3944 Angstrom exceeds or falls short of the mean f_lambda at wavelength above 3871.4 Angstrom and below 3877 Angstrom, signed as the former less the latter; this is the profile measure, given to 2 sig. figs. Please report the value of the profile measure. -31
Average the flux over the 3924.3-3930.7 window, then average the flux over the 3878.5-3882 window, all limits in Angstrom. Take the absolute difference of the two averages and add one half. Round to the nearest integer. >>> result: 9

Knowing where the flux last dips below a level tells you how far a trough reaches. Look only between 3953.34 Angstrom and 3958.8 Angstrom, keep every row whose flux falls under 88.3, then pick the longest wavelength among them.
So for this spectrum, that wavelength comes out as 3958.36 Angstrom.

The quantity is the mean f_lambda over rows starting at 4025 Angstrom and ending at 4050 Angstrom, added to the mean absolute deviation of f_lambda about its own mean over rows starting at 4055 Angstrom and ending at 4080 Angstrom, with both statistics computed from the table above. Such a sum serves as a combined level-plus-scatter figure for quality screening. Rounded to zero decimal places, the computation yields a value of 88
